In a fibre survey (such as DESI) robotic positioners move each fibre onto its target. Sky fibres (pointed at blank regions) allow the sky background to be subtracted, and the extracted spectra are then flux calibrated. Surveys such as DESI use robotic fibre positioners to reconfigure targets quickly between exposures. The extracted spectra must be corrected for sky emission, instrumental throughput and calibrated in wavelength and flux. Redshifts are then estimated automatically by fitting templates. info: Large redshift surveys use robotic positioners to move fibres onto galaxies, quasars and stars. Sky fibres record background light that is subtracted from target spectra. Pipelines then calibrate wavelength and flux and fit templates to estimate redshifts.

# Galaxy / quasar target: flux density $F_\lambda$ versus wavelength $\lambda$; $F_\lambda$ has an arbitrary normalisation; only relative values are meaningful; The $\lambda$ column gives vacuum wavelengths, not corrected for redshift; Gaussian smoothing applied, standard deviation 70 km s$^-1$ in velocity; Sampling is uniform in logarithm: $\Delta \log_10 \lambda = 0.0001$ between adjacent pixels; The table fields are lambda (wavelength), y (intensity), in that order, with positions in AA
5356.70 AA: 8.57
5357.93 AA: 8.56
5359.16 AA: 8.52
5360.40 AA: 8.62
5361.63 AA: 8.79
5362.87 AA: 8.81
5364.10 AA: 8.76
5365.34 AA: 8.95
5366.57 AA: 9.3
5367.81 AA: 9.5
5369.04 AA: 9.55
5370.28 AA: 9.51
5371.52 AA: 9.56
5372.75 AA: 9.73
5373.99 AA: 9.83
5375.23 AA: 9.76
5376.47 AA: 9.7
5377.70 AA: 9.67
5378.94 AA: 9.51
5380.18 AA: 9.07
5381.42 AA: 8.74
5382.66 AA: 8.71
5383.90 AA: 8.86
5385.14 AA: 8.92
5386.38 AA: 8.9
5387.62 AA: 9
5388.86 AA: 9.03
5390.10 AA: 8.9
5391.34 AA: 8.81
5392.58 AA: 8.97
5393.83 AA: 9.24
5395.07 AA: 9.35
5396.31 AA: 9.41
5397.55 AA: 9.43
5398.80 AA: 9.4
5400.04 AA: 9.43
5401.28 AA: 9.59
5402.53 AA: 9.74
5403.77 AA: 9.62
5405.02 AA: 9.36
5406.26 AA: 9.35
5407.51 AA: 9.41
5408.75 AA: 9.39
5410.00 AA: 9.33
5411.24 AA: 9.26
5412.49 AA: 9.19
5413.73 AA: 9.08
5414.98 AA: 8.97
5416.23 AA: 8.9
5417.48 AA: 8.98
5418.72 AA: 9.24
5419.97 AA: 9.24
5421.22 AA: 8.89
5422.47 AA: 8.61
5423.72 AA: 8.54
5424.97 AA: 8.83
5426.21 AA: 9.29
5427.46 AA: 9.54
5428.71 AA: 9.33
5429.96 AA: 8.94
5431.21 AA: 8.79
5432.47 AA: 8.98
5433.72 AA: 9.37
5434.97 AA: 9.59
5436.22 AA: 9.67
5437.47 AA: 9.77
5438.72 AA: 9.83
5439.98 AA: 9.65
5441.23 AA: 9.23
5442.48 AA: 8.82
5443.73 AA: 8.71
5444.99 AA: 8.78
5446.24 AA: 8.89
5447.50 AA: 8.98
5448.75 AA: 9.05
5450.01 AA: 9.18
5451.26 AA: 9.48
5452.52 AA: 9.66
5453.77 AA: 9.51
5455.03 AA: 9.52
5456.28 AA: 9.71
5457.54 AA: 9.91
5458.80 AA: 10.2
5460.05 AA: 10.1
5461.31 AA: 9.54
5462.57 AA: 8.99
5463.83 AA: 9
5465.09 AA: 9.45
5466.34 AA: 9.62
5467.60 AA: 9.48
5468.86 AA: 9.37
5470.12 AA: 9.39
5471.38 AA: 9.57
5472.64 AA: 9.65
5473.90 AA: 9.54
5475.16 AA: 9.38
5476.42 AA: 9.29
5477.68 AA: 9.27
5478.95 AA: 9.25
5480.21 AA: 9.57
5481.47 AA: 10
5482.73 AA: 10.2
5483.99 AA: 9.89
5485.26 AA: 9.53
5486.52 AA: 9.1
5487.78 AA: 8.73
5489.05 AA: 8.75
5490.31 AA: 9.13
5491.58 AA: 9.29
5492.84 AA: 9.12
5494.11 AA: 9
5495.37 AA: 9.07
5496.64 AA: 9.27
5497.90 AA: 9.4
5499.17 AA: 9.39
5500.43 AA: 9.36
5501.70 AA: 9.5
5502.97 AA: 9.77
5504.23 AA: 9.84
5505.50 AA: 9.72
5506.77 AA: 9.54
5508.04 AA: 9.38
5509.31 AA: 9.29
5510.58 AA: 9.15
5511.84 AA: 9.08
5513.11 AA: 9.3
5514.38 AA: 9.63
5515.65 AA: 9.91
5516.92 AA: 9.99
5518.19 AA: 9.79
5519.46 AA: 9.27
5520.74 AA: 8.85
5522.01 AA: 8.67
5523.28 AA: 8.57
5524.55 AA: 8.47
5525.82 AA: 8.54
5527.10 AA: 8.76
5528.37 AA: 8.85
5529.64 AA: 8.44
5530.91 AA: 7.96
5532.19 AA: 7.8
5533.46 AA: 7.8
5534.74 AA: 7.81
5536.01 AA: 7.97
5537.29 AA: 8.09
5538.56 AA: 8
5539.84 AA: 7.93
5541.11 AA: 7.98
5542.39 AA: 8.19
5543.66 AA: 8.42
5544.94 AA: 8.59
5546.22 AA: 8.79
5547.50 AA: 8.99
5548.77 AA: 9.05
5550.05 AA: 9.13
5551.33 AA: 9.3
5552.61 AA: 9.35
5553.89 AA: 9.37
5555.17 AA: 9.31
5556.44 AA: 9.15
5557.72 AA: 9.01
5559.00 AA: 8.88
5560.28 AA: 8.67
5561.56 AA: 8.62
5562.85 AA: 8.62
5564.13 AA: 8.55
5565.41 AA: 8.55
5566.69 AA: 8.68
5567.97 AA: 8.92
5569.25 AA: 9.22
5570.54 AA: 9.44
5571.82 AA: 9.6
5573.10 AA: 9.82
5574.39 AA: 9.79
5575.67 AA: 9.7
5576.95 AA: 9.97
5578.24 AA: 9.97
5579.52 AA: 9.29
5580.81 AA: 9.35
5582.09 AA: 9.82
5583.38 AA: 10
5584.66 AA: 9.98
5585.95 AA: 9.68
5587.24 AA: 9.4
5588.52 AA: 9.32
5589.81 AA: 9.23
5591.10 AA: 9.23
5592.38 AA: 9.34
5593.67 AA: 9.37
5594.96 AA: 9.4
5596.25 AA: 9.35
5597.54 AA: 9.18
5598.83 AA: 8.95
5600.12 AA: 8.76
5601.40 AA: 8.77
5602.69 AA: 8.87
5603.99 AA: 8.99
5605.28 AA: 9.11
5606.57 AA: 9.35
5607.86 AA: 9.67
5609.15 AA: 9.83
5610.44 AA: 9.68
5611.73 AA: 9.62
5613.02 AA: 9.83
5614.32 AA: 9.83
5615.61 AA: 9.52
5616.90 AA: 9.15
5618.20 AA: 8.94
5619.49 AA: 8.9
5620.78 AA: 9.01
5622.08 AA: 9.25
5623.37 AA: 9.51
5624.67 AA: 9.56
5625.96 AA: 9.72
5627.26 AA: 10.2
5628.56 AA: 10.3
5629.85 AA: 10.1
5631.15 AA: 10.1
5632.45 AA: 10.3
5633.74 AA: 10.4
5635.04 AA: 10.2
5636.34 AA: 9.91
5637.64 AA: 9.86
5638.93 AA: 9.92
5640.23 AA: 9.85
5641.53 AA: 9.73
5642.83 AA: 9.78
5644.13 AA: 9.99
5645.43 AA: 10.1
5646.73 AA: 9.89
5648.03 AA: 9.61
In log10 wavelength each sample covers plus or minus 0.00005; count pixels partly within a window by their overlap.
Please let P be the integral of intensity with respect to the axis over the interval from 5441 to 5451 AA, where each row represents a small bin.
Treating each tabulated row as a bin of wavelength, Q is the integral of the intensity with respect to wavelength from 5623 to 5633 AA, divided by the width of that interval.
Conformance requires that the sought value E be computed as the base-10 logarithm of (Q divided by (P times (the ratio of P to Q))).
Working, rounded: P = 90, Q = 10.0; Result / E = -1.91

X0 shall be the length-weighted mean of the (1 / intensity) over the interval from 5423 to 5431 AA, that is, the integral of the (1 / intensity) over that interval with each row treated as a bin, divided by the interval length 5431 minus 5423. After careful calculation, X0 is 0.111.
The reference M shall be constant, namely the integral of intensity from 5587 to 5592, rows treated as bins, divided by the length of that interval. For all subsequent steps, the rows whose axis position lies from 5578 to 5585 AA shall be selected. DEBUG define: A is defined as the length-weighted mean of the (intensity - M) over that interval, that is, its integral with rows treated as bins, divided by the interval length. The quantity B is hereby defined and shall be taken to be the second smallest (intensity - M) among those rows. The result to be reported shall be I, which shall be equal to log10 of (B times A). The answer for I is -1.73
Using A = 0.41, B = 0.05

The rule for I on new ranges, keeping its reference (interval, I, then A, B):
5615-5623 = -1.22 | -0.16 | -0.36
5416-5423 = -0.88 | -0.32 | -0.41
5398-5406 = -1.70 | 0.21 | 0.10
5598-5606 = -0.69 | -0.39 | -0.53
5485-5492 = -0.87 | -0.25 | -0.55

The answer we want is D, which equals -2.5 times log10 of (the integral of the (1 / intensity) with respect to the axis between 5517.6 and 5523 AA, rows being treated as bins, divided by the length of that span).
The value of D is 2.40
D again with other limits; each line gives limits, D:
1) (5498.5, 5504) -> 2.45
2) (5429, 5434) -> 2.39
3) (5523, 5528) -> 2.34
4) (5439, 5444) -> 2.40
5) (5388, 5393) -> 2.38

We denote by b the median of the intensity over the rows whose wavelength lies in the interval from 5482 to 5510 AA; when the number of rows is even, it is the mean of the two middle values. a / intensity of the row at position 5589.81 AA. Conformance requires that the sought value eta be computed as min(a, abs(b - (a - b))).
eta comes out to 9.2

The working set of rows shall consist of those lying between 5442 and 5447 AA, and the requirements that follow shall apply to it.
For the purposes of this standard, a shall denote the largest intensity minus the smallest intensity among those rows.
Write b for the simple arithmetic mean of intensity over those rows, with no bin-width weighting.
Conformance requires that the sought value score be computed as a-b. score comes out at -8.62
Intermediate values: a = 0.18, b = 8.80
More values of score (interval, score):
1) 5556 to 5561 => -8.45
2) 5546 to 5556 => -8.58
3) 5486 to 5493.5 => -8.46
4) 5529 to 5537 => -7.32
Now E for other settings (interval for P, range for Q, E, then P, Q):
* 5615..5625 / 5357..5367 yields -2.04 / 92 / 8.8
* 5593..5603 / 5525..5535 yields -2.08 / 91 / 8.3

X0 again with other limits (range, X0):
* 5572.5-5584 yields 0.103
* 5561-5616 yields 0.107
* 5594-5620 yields 0.108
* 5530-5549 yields 0.122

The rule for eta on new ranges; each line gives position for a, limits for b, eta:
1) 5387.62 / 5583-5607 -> 9.0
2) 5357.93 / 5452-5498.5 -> 8.6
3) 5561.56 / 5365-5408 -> 8.6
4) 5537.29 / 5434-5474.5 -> 8.1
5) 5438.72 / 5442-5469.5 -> 9.1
